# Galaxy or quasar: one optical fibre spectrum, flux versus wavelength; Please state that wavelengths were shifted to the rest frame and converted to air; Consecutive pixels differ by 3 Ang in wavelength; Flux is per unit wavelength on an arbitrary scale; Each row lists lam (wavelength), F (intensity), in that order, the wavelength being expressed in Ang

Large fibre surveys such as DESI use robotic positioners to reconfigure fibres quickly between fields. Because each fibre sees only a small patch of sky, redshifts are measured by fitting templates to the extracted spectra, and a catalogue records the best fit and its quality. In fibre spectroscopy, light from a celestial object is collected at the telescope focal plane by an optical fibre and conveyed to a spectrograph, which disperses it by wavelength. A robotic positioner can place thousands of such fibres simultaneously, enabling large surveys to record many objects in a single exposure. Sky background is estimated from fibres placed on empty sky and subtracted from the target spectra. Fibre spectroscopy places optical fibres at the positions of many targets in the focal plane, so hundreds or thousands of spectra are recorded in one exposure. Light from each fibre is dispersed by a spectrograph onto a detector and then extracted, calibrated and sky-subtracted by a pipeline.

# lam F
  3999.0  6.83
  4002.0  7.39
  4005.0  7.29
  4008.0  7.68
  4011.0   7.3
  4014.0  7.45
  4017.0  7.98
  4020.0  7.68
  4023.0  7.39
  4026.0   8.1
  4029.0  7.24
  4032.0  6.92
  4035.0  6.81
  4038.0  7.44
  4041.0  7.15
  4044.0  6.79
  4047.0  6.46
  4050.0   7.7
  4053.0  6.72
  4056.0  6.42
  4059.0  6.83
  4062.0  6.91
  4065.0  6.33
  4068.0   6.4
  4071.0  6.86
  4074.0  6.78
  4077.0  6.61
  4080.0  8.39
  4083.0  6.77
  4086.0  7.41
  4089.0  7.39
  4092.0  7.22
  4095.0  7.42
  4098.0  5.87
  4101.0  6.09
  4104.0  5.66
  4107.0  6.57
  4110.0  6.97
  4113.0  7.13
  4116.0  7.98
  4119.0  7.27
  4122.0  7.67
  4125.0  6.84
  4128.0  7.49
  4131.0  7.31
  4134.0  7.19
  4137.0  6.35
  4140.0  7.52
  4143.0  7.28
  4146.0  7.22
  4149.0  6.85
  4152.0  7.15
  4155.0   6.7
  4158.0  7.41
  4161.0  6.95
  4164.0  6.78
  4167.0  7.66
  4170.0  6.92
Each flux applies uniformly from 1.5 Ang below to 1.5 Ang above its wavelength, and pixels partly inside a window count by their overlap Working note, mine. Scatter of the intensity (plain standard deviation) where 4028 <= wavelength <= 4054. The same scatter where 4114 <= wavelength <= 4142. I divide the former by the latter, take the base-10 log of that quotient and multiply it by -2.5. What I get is 0.2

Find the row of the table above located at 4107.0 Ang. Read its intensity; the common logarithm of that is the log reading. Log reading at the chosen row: 0.818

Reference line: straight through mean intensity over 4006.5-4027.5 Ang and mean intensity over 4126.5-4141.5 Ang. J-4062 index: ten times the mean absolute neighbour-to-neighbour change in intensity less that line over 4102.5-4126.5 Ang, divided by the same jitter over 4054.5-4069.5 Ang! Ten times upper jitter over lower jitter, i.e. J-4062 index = 21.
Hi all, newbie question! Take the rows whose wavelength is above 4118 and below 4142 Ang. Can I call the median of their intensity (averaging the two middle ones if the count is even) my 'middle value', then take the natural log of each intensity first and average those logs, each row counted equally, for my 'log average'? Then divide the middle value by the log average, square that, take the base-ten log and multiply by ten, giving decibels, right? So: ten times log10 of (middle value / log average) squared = 11.4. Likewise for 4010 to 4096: 11.2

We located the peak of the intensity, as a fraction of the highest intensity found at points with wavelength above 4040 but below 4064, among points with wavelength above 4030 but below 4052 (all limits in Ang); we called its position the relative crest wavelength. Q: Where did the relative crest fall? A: 4050.0 Ang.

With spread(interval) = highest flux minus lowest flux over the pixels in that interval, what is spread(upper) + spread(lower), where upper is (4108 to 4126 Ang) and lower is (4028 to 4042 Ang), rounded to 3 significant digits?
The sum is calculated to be 1.77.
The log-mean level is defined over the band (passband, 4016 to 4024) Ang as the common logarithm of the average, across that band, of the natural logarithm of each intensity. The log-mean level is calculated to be 0.309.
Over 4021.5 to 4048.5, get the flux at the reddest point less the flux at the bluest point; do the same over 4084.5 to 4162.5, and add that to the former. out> -1.39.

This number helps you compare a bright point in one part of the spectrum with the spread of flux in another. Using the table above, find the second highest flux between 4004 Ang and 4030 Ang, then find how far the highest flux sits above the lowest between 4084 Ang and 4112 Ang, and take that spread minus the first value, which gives -6.2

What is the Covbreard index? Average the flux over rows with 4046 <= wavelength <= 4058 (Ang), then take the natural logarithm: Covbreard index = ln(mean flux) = 1.92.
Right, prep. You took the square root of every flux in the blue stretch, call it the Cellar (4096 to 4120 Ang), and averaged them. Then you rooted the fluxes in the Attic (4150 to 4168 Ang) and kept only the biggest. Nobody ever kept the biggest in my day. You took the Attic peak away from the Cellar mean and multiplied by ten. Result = -1.8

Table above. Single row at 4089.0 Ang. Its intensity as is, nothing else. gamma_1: 7.39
